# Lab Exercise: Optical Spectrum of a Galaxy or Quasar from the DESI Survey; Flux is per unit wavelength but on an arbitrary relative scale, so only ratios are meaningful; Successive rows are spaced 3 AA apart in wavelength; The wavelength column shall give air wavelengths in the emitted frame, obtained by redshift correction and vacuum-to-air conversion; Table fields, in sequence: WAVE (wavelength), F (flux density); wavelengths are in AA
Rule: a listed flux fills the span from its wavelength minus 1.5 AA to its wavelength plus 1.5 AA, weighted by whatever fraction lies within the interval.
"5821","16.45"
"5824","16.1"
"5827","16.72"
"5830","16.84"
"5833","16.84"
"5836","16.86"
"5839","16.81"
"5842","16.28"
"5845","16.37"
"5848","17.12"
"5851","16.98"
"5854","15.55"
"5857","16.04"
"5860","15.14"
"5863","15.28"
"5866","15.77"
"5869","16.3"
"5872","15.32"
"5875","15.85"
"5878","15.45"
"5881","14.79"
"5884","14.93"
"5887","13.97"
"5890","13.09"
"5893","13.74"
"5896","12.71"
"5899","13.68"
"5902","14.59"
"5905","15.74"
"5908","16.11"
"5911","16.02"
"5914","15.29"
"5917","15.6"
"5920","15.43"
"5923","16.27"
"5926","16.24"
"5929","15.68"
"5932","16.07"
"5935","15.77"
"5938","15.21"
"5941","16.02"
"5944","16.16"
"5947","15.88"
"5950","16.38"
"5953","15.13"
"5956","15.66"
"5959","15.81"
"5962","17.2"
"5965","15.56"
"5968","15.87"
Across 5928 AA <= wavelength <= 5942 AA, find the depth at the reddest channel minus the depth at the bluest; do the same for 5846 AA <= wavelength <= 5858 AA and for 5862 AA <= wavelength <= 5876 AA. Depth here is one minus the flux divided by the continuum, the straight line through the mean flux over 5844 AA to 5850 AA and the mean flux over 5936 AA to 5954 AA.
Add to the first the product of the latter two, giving -0.031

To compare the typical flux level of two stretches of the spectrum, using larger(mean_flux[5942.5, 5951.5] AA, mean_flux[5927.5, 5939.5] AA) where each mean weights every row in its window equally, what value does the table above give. 16.14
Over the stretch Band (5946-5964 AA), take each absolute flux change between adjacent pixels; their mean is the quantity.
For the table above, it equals 0.76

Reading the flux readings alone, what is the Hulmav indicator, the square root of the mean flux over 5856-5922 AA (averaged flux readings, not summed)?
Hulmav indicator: 3.88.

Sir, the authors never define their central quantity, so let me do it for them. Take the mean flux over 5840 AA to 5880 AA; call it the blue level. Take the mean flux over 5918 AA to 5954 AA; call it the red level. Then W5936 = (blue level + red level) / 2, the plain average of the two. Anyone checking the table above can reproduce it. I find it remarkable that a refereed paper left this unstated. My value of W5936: 15.9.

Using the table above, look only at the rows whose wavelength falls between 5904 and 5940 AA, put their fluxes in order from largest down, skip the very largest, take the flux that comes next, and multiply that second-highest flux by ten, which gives 162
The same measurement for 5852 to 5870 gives 160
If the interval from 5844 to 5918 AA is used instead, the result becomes 170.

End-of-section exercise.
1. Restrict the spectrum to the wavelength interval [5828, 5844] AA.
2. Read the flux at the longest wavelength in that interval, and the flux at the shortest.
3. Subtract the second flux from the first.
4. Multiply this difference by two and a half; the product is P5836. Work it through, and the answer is -1.4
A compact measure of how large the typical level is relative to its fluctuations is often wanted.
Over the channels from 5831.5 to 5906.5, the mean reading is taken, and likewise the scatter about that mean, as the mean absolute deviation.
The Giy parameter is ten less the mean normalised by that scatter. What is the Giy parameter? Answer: -6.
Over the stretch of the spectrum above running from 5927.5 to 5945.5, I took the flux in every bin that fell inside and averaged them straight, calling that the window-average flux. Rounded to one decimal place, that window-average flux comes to 15.8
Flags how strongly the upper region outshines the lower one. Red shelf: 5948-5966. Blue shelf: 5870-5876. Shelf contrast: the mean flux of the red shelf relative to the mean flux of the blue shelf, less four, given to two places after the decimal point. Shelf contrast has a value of -2.98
